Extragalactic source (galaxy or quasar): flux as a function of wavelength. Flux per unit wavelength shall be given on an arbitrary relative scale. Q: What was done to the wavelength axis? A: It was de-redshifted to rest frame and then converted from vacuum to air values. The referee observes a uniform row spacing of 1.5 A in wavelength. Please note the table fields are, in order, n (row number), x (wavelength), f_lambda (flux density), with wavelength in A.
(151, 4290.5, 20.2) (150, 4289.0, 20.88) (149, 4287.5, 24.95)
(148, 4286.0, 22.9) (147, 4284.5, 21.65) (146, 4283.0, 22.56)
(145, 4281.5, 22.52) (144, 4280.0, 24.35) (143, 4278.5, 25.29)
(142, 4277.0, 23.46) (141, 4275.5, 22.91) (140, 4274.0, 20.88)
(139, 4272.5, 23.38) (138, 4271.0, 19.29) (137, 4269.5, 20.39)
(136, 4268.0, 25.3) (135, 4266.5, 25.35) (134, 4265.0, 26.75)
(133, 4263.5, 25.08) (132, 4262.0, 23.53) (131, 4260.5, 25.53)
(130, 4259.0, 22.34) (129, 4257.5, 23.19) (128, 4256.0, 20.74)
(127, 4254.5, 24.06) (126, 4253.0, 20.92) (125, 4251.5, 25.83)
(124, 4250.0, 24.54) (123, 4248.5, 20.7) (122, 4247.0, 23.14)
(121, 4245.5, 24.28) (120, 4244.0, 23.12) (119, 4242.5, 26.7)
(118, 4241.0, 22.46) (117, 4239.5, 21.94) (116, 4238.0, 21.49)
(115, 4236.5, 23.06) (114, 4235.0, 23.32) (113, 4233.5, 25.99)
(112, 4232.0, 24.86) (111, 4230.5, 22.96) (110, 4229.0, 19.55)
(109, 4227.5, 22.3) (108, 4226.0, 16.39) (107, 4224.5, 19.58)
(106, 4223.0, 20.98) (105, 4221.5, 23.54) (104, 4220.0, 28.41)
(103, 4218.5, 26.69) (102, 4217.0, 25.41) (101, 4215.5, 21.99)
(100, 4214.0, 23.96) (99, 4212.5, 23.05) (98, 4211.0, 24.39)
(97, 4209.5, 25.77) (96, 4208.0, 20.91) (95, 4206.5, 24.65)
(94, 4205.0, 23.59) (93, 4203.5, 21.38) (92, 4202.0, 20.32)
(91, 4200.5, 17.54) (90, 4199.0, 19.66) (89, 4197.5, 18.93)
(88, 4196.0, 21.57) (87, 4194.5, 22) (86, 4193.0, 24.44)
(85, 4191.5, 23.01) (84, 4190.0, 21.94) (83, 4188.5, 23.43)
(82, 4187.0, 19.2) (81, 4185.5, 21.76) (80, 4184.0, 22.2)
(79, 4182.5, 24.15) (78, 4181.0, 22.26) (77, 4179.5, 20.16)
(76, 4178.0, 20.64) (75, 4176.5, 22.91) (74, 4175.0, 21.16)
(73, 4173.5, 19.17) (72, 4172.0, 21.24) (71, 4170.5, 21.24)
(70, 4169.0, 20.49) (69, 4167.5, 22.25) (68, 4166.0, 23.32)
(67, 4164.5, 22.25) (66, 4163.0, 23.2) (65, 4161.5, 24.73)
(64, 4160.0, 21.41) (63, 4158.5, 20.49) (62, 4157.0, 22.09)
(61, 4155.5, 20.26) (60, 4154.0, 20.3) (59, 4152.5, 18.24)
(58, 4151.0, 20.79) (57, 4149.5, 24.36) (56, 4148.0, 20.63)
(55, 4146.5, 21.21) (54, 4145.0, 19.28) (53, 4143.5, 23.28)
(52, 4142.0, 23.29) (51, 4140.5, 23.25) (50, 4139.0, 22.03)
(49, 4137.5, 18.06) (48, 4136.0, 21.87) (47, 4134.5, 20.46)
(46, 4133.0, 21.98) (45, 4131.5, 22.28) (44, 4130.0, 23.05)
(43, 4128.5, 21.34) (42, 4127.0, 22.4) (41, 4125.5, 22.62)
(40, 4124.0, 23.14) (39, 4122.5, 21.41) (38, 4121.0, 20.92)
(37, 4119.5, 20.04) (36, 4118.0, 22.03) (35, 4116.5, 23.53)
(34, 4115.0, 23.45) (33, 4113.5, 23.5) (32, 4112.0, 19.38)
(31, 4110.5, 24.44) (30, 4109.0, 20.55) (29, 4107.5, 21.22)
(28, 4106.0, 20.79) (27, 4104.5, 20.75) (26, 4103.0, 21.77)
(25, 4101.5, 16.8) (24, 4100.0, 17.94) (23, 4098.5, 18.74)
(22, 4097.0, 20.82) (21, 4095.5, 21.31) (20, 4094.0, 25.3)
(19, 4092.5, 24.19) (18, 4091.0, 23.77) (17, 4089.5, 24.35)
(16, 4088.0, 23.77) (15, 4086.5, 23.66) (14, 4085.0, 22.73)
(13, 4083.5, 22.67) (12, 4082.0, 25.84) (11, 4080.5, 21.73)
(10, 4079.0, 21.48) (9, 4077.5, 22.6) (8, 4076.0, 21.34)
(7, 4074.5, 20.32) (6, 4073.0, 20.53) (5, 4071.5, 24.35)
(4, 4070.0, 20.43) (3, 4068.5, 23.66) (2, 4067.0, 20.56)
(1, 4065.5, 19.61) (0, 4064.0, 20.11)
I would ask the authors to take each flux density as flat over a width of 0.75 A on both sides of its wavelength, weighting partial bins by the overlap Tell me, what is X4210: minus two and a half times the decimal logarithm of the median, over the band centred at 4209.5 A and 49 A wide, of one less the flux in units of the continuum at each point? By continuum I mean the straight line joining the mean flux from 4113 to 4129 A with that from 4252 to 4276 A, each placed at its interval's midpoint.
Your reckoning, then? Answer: 4.0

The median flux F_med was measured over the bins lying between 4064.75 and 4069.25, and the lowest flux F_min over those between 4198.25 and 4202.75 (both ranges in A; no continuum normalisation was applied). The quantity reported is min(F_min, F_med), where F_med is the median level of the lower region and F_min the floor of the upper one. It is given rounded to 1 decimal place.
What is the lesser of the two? 17.5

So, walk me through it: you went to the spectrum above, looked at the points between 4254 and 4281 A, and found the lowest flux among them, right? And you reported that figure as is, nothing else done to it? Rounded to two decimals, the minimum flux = 19.29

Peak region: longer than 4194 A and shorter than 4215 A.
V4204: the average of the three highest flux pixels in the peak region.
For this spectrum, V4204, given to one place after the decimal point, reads 24.9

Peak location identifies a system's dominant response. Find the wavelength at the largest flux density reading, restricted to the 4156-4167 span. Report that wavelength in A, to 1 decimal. 4161.5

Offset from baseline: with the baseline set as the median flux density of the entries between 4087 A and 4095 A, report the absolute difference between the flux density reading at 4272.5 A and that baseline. 0.81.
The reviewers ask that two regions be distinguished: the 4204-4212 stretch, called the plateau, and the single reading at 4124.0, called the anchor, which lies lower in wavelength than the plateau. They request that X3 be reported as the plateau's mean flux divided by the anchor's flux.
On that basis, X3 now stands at 1.03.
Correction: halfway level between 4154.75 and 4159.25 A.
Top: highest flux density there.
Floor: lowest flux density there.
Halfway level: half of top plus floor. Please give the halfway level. 21.2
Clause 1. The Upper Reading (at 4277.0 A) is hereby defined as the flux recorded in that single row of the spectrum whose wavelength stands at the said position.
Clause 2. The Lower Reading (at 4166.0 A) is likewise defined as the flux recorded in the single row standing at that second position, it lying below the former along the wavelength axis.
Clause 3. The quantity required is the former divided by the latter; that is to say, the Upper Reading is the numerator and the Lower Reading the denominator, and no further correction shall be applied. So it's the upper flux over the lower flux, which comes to 1.01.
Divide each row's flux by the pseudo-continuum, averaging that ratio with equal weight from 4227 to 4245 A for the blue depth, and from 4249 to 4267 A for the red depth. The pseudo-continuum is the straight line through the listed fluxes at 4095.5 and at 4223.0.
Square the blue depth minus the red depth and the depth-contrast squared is 0.002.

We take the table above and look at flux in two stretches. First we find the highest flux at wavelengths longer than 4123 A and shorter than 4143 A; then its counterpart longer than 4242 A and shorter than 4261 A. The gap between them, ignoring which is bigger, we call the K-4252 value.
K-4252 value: 3.4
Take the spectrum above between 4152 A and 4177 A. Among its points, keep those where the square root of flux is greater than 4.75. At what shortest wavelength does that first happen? 4161.5 A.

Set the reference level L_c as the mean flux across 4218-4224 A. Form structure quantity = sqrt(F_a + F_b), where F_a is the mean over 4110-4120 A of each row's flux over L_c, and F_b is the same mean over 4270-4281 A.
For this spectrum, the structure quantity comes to 1.35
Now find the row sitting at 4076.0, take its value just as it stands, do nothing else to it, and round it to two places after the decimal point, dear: 21.34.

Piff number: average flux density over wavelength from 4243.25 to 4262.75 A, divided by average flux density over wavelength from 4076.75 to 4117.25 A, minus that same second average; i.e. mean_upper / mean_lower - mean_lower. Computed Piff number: -21.1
